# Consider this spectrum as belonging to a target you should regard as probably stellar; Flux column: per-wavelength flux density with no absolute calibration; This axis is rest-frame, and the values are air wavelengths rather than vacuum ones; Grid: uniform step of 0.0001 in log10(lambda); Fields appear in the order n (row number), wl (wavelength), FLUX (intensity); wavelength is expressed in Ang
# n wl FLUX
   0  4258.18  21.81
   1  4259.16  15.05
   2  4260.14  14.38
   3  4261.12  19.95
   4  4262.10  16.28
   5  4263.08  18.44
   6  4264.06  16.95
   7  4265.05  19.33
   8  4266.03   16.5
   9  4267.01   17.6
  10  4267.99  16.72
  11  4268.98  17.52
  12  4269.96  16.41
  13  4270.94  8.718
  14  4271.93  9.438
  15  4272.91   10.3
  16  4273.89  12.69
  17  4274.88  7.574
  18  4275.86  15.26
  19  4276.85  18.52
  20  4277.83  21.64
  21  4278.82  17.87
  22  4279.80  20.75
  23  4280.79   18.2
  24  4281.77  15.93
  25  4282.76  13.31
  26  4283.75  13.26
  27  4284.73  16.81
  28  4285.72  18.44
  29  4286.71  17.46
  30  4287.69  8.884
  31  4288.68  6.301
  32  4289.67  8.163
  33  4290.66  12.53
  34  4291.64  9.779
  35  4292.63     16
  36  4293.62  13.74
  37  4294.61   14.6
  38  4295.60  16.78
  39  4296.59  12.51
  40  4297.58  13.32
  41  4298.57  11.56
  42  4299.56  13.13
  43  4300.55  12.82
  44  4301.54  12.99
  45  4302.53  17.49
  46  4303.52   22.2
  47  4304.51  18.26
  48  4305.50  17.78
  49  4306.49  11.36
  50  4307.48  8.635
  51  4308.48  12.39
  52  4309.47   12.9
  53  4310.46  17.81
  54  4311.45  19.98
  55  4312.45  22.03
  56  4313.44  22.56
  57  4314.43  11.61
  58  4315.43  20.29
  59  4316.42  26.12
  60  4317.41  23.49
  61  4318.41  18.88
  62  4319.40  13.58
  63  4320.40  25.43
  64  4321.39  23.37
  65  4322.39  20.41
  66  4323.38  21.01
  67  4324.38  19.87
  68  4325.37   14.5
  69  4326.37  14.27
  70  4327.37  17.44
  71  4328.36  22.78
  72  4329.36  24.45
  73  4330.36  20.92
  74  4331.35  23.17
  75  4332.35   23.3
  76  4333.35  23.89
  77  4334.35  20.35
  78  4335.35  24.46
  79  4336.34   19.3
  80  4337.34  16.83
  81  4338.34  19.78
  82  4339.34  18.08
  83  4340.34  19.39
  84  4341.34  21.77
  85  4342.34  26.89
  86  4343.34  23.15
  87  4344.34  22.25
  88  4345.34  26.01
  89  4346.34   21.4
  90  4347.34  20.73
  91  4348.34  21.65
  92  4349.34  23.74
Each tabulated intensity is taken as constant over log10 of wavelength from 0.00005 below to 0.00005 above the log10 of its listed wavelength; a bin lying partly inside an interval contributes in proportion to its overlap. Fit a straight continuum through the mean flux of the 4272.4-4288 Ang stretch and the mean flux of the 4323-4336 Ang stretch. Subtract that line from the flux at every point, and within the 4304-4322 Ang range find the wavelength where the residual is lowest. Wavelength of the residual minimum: 4307.48 Ang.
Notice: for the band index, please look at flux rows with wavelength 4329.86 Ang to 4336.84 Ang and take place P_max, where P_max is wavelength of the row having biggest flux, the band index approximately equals 4335.35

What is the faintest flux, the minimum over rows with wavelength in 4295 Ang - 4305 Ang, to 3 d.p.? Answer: 11.560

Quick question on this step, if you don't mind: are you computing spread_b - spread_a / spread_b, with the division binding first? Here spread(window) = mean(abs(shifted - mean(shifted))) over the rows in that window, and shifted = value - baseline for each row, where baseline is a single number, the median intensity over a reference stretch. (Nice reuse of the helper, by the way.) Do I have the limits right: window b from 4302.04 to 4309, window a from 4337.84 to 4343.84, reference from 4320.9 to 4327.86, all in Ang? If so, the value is 3.4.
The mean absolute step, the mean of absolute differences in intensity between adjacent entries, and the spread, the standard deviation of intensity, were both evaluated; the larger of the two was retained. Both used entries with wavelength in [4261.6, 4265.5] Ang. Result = 2.0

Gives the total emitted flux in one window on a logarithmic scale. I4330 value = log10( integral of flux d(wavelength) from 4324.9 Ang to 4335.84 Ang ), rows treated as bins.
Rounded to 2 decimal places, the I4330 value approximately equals 2.36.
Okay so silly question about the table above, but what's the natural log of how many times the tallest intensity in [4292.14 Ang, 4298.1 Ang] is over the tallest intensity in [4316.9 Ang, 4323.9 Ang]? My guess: -0.4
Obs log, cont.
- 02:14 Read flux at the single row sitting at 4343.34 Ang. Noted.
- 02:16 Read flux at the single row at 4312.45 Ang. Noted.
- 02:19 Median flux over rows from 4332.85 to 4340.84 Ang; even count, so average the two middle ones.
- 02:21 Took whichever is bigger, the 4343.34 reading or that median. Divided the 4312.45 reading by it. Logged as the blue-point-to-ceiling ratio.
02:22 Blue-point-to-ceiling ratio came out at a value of 0.95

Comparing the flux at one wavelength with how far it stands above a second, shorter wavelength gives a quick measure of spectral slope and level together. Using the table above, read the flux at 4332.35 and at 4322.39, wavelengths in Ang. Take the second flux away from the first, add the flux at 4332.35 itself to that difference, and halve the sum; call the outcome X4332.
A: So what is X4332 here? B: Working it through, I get 13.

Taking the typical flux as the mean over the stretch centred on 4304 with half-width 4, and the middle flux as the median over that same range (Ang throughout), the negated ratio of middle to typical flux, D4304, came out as -1.00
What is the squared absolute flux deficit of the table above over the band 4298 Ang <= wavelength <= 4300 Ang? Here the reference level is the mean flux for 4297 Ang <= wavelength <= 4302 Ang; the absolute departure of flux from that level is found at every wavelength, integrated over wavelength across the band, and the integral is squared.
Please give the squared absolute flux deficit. 2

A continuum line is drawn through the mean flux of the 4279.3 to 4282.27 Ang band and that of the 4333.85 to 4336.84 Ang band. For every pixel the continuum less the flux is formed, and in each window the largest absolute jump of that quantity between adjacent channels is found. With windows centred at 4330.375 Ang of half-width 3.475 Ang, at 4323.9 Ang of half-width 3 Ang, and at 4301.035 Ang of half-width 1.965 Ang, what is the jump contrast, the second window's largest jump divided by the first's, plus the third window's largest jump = 5.5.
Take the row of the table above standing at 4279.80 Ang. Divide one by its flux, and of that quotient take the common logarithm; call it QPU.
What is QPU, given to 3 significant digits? -1.32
